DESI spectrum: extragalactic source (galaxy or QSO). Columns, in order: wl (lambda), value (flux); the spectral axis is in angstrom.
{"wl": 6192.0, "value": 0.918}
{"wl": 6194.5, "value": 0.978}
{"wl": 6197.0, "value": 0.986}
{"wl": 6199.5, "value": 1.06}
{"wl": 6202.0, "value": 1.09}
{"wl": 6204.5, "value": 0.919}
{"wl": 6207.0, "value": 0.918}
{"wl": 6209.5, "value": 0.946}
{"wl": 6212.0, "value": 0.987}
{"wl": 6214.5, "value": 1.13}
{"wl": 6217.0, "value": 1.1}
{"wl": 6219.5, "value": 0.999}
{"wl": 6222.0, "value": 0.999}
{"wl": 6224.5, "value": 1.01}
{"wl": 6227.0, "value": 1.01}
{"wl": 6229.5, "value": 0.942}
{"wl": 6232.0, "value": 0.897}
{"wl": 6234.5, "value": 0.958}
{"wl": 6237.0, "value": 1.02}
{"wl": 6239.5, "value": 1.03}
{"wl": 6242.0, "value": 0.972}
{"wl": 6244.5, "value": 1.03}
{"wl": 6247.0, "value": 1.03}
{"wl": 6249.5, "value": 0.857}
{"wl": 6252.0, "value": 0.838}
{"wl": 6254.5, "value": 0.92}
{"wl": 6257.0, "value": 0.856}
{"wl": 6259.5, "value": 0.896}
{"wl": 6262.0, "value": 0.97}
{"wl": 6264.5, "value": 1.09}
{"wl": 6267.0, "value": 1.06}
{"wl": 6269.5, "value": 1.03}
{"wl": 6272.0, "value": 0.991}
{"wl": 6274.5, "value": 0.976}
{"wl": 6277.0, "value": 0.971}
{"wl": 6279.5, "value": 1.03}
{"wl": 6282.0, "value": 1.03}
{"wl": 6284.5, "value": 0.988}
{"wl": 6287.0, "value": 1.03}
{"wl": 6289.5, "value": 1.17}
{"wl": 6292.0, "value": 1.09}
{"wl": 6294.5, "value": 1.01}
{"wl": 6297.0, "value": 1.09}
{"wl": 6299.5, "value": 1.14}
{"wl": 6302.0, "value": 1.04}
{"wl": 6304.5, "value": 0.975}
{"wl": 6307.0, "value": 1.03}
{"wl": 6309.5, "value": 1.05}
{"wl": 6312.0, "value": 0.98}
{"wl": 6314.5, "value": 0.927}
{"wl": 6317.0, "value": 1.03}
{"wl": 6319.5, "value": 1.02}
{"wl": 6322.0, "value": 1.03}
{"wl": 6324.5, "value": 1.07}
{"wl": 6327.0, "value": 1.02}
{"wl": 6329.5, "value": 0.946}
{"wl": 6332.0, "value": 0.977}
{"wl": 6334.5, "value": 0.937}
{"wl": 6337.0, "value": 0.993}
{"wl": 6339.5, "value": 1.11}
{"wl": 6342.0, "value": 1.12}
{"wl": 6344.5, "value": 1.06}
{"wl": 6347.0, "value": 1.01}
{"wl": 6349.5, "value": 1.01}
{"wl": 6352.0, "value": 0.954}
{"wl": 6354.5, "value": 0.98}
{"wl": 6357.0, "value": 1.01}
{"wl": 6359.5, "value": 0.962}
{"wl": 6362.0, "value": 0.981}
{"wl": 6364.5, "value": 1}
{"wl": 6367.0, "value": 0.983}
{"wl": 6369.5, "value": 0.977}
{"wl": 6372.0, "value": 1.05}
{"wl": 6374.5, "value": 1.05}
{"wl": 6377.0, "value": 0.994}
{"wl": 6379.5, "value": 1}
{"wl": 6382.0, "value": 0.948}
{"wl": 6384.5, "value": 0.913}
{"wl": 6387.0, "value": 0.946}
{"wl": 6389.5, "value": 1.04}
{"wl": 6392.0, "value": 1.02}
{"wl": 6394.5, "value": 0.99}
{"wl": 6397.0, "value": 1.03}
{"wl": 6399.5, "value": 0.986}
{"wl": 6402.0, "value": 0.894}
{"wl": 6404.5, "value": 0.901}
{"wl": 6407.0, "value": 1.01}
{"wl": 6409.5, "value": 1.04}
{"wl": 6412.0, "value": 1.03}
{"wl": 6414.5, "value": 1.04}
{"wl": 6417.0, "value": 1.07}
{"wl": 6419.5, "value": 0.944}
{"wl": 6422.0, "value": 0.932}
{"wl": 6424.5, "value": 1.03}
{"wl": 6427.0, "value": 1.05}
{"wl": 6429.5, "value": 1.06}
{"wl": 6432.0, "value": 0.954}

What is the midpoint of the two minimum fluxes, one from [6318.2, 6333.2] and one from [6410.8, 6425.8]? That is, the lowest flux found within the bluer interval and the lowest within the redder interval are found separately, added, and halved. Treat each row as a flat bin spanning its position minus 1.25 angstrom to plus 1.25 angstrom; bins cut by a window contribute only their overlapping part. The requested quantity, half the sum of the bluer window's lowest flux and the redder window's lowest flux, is 0.939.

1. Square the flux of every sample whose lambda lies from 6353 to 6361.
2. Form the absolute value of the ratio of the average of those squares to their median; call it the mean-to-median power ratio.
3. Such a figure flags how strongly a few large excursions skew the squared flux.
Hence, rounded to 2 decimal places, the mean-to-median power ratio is 1.01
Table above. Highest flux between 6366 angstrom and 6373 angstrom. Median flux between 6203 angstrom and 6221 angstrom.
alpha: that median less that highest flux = -0.063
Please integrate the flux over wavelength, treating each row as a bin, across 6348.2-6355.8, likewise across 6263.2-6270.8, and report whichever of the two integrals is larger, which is 8.0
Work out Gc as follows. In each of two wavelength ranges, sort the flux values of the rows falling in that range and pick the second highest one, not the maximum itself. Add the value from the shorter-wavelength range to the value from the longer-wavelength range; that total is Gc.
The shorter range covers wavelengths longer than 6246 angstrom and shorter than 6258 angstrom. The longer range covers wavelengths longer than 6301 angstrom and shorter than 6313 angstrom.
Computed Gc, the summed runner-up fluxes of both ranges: 1.96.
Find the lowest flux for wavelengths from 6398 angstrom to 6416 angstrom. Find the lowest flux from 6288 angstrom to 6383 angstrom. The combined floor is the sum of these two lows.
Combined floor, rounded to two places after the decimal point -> 1.82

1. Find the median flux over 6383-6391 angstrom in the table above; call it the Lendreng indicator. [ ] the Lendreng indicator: 0.946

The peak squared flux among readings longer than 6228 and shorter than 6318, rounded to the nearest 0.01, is 1.37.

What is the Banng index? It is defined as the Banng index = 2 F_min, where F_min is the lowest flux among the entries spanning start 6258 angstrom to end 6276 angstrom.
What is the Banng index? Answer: 1.79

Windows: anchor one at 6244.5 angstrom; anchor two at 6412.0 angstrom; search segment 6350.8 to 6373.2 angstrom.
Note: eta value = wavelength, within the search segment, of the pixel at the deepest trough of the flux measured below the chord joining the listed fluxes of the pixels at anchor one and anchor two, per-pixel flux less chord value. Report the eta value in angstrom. 6352.0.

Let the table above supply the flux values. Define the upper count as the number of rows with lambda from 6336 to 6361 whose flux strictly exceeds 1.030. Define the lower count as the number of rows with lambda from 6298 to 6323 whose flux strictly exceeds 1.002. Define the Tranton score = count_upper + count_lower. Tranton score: 10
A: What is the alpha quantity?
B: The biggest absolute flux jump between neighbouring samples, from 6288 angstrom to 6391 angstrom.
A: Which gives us 0.117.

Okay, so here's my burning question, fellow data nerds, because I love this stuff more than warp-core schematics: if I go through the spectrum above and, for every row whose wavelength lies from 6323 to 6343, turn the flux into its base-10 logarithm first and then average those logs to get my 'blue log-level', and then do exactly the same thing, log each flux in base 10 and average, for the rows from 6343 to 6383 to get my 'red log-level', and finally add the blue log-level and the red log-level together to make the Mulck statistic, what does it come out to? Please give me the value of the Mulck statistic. 0.007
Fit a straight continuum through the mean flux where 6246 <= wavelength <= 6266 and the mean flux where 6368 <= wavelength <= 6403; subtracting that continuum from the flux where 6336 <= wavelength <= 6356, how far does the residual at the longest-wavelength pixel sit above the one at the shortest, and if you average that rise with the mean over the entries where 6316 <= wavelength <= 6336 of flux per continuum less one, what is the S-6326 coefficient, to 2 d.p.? 0.01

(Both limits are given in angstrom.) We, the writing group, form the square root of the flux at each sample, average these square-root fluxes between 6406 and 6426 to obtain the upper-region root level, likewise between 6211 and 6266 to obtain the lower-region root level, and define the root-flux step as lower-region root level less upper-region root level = -0.017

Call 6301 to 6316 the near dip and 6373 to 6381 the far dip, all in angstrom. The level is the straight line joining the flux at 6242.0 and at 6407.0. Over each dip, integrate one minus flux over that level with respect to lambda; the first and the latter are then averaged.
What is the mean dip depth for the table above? -0.14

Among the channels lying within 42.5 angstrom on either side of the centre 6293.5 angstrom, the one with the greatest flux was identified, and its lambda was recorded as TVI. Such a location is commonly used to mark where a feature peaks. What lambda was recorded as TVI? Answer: 6289.5 angstrom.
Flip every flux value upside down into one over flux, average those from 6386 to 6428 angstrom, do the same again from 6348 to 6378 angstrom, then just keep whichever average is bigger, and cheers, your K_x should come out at 1.01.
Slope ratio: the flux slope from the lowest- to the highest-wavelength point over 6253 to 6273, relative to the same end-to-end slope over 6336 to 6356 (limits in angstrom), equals -5.5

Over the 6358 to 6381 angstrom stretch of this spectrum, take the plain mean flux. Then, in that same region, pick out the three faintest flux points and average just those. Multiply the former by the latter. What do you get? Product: 0.97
